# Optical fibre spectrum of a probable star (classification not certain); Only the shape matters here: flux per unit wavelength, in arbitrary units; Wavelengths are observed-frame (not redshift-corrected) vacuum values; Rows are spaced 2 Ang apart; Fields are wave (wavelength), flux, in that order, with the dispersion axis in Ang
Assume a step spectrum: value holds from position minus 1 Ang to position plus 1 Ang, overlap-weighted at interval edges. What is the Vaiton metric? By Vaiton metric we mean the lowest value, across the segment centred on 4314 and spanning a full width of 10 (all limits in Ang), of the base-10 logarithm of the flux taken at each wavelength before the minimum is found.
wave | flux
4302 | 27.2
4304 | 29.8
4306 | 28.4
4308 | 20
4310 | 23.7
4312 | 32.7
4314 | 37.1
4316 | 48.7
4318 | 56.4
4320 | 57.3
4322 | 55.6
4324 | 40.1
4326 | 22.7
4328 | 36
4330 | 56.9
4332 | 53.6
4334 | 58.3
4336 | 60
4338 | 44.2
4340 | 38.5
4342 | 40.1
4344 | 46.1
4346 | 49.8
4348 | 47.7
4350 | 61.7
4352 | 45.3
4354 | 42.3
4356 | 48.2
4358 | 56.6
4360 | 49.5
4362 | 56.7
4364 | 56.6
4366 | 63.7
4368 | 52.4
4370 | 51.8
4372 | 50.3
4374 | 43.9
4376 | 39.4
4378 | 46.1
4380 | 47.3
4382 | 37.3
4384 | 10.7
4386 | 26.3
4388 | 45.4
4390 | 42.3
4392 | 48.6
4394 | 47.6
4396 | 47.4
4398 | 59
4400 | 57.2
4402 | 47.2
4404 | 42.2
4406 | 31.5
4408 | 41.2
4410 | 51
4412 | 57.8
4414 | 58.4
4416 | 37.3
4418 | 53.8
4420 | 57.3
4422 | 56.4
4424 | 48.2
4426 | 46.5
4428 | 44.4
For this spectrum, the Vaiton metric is 1.37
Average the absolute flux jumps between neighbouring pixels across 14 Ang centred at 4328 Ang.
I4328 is 13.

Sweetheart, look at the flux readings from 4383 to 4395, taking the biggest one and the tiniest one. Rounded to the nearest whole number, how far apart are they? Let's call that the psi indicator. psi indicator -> 38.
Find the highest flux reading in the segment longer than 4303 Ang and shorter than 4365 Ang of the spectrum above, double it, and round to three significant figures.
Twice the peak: 123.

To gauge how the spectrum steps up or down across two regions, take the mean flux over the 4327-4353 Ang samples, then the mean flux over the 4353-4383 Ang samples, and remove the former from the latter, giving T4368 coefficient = 0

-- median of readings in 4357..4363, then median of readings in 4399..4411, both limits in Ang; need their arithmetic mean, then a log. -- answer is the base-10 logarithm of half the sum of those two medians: 1.70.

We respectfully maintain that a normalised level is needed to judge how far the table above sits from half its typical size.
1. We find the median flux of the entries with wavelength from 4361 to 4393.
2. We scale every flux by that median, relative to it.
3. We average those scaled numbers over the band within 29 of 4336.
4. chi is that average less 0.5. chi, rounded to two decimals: 0.49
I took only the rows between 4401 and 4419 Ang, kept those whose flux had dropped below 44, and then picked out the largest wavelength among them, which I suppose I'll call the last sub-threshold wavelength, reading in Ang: 4416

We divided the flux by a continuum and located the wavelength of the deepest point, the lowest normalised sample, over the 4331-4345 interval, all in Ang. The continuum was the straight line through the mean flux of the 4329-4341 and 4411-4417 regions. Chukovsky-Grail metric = 4340 Ang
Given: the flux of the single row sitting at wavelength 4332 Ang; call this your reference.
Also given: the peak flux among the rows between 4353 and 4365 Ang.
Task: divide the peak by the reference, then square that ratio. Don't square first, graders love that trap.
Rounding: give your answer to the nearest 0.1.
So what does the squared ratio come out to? 1.1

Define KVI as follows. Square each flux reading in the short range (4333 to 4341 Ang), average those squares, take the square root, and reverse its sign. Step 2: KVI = -51.1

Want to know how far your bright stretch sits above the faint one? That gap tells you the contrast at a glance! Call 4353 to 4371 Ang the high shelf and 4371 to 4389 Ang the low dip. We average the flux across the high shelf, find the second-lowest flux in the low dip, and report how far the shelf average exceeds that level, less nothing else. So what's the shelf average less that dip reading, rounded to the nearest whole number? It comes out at 27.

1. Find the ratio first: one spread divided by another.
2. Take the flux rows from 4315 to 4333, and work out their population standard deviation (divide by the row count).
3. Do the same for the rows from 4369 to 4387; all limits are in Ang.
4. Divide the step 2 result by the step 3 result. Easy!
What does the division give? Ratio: 0.91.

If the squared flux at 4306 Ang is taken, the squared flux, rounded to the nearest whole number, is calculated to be 807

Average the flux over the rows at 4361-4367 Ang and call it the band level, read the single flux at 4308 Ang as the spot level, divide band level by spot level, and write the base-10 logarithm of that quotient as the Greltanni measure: 0.47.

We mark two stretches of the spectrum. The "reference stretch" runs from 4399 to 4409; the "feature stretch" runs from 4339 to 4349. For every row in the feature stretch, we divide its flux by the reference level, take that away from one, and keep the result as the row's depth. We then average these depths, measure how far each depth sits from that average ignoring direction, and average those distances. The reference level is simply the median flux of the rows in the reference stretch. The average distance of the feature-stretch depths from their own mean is 0.097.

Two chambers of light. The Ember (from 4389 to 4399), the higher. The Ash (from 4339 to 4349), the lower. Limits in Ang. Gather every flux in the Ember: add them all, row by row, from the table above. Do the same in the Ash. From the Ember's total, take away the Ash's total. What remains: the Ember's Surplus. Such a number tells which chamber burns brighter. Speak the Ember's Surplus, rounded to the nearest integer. 23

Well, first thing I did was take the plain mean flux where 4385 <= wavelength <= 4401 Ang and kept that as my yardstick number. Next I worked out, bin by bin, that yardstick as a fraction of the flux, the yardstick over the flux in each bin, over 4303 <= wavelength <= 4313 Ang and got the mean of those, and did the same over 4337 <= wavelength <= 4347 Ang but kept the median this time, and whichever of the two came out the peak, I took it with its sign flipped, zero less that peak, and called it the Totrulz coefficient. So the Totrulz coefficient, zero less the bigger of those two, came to -1.79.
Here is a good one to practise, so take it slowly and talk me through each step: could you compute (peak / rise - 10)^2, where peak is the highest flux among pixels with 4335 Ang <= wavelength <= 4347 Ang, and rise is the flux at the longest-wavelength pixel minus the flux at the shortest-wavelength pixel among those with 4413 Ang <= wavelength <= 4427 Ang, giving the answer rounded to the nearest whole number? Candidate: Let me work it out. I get 226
